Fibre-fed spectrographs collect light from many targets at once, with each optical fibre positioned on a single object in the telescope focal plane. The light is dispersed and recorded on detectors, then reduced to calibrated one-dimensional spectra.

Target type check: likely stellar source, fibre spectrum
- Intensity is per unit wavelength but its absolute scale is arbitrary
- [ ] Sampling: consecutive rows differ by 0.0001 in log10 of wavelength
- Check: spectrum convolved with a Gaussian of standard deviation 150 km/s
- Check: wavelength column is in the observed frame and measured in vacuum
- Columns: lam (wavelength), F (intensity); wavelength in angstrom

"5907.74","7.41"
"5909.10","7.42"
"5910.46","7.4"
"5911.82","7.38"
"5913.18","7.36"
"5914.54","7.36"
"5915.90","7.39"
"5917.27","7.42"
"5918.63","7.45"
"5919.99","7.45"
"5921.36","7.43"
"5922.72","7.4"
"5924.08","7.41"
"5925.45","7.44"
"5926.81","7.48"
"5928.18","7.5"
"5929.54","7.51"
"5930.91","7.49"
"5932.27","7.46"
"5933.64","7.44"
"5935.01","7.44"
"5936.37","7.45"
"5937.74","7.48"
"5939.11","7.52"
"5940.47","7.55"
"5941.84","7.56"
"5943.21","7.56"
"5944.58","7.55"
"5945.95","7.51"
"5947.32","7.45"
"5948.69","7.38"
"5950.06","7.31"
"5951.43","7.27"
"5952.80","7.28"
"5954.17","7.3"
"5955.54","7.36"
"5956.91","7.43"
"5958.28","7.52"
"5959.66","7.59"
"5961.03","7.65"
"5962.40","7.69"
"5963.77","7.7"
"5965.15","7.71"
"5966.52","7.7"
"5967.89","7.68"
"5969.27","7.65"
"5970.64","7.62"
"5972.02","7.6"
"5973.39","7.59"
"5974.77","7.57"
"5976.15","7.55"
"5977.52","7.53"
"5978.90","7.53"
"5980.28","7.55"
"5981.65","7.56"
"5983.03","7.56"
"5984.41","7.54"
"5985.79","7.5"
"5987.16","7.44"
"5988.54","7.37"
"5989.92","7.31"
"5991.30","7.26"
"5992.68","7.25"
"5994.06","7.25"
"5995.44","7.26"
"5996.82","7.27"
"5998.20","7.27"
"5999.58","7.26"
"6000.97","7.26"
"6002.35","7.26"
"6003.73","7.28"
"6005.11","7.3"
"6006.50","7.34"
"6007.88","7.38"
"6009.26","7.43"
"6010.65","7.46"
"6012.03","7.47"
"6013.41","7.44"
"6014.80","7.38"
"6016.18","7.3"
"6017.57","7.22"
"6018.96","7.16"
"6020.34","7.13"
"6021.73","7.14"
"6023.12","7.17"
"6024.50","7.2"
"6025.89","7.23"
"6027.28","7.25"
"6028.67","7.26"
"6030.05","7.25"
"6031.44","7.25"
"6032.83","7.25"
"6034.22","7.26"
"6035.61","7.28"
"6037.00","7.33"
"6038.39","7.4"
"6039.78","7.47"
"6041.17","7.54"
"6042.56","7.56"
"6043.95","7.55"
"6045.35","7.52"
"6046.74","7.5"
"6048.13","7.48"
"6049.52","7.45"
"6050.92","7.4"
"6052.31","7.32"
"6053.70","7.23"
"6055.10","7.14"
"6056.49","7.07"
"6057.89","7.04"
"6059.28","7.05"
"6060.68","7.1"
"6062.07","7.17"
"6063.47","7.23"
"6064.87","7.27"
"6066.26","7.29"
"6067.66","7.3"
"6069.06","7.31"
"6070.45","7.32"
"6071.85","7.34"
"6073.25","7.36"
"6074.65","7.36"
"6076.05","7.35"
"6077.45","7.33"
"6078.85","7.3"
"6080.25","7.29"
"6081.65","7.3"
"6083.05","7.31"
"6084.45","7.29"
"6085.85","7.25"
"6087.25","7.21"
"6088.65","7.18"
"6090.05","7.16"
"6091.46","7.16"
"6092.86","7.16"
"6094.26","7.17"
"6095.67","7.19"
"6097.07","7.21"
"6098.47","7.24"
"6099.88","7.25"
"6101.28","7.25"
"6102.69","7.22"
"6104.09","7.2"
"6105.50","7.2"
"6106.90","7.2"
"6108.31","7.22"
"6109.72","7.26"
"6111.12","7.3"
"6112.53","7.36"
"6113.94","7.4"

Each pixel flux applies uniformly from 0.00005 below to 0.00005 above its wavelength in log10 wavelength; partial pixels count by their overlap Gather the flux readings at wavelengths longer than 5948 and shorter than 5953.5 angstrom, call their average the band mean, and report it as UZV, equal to 7.31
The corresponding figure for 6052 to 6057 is 7.19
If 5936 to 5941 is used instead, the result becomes 7.50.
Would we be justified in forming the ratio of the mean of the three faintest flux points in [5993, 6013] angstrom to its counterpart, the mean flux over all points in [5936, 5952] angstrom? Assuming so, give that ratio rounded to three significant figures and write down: 0.972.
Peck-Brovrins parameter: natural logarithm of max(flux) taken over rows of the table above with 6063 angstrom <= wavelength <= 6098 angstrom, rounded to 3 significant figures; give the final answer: 2.00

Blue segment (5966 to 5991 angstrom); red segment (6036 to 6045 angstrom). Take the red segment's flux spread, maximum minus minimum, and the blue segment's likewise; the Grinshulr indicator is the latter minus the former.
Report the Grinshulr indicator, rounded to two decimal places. 0.16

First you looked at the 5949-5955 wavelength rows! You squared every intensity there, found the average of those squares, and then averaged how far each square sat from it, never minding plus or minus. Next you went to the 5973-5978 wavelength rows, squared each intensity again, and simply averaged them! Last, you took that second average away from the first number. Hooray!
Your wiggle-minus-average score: -56.9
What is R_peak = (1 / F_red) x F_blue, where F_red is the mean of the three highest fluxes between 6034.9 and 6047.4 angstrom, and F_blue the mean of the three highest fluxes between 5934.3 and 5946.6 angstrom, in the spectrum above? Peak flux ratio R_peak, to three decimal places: 1.001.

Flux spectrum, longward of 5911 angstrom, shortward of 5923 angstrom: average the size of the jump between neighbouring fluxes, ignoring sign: 0.020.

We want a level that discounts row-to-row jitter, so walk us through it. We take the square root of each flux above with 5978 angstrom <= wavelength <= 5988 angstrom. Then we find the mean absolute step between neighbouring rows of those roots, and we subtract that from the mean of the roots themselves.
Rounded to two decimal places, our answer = 2.74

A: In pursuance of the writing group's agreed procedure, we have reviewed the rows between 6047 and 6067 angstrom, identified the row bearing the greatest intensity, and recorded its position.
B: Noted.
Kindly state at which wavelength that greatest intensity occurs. 6048.13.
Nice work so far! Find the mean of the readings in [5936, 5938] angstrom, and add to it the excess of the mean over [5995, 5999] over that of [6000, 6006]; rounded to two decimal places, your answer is 7.46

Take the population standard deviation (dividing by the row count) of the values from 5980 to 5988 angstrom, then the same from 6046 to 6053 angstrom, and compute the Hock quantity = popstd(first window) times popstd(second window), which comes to 0.0028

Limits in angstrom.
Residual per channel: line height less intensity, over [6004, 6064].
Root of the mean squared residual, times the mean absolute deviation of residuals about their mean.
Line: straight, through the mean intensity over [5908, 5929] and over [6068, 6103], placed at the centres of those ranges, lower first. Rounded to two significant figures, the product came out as 0.017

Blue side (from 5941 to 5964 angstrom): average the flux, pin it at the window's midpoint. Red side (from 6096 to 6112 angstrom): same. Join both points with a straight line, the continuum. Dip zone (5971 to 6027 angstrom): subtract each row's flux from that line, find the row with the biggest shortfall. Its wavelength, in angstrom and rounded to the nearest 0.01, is 6020.34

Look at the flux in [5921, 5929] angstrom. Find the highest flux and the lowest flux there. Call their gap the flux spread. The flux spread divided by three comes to 0.033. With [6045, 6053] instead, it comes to 0.067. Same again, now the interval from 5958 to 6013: 0.153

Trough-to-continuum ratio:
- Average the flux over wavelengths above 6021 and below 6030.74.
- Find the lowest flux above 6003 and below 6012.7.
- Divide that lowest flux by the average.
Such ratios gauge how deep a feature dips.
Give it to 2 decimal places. 1.01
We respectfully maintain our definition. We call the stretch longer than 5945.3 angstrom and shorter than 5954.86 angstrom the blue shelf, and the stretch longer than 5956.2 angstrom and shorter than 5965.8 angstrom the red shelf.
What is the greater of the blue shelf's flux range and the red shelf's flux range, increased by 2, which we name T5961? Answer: 2.28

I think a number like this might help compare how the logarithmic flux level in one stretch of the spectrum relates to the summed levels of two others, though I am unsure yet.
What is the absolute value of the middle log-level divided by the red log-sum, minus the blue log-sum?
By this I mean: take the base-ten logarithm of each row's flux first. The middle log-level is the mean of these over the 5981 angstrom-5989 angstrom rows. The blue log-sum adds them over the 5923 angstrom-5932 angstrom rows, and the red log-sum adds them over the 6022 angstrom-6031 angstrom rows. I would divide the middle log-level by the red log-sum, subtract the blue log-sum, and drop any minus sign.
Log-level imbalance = 5.07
